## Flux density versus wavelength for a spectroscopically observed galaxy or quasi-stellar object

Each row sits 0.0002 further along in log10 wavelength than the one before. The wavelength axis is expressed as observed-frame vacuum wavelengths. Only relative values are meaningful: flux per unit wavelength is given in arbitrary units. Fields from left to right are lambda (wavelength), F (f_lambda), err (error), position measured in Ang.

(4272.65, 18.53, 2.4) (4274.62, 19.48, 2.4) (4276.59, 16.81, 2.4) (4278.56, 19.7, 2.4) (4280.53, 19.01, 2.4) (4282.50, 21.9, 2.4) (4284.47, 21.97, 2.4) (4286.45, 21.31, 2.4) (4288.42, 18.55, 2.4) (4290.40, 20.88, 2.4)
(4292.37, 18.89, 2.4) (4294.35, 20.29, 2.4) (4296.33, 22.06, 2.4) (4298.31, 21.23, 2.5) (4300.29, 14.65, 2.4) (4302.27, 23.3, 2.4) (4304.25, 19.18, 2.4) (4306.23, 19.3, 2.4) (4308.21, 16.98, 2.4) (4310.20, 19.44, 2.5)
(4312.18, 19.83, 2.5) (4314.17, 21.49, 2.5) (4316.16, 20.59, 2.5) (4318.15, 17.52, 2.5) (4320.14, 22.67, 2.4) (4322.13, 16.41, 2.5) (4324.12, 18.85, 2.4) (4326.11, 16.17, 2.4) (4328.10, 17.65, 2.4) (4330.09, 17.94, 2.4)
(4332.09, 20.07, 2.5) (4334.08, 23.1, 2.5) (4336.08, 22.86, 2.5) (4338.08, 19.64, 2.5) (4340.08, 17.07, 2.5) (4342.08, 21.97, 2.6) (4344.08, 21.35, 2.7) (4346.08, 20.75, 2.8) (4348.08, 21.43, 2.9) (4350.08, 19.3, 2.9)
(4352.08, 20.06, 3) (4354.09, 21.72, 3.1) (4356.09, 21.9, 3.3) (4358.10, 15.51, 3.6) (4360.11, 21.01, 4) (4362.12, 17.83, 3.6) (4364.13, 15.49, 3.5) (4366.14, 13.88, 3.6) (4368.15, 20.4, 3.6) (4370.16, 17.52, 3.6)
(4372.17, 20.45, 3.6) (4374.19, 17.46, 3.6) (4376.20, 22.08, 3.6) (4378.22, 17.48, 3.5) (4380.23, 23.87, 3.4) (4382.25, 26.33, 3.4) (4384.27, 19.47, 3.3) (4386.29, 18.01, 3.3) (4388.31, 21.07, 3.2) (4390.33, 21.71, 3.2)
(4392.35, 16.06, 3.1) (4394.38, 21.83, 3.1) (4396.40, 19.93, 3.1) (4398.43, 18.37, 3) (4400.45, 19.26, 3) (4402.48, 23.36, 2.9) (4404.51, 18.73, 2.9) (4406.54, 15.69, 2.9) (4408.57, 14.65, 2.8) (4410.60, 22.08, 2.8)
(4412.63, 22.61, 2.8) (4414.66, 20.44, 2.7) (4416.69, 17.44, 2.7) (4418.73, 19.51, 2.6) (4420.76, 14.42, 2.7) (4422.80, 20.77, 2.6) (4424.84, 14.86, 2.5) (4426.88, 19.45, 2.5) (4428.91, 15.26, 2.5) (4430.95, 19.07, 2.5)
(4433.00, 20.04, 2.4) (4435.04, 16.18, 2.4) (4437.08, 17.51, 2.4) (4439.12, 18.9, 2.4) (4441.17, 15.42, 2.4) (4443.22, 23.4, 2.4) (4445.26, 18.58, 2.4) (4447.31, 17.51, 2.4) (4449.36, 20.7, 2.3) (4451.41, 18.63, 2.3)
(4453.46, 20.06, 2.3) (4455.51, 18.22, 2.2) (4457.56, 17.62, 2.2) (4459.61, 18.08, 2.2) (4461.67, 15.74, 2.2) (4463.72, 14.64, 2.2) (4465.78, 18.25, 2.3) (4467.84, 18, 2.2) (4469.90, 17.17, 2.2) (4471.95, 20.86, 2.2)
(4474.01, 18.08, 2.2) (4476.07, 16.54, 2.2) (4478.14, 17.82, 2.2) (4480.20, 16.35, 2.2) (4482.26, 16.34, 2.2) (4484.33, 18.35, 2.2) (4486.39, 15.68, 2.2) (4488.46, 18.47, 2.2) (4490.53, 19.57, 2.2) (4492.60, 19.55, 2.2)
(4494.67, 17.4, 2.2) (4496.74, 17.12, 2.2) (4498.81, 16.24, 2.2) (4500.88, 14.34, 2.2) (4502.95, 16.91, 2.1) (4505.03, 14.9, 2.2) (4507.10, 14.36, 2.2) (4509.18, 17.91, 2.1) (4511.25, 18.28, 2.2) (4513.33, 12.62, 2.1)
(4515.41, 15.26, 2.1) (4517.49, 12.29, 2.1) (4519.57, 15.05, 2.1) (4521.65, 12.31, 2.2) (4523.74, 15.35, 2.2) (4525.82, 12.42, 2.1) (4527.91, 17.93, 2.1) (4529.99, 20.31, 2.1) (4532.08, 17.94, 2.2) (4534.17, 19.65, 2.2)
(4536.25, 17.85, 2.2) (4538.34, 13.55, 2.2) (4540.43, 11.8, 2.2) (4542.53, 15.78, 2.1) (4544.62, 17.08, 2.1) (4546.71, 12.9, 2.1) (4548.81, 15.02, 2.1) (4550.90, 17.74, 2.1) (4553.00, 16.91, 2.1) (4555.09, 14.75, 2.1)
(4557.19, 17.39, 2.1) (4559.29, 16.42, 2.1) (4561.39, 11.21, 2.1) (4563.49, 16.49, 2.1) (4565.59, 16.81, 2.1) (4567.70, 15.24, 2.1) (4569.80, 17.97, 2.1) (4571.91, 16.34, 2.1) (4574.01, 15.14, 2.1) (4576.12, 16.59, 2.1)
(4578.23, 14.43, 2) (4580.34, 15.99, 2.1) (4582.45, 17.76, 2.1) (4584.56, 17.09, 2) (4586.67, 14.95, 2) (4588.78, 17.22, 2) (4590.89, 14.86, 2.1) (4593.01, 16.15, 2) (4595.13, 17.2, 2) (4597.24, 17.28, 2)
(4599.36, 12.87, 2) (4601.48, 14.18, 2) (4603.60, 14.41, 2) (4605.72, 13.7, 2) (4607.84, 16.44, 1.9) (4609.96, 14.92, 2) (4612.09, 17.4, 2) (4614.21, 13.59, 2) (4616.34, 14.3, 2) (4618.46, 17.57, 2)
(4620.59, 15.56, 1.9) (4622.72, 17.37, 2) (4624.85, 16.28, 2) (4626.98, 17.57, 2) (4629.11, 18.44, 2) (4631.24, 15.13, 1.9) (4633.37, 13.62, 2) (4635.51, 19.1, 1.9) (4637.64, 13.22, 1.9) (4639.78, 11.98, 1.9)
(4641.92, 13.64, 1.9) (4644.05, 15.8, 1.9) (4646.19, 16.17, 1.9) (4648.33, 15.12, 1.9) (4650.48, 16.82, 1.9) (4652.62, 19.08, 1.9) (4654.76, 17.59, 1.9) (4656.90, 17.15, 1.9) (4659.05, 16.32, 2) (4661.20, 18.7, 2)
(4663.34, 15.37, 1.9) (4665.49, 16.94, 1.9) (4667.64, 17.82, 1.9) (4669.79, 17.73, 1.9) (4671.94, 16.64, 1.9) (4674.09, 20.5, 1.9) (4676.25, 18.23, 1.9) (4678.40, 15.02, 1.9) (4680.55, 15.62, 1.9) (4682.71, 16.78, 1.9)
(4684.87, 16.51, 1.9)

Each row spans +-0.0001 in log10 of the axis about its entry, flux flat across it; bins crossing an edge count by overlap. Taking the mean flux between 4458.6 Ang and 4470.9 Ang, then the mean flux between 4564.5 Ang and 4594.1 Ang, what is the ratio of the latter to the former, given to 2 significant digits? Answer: 0.95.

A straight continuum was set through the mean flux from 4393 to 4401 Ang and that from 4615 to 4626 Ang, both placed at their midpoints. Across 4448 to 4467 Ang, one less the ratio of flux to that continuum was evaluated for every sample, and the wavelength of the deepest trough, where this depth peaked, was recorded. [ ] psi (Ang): 4463.72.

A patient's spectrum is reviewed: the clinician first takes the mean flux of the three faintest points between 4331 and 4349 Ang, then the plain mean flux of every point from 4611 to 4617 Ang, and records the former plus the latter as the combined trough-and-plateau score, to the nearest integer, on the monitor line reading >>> 34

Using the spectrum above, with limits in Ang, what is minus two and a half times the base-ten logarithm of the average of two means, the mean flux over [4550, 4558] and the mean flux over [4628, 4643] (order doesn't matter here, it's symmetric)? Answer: -3.00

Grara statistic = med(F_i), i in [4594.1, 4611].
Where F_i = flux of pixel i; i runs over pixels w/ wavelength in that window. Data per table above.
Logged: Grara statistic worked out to 14.7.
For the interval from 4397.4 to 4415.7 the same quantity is 19.3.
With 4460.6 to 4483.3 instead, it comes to 17.2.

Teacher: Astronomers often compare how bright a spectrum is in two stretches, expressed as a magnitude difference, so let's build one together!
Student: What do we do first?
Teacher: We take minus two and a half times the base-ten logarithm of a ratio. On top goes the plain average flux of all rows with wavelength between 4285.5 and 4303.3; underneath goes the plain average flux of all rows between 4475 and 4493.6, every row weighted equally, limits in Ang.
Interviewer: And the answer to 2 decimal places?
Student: -0.14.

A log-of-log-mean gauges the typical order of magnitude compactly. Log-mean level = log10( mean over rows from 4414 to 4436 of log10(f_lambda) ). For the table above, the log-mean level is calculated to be 0.097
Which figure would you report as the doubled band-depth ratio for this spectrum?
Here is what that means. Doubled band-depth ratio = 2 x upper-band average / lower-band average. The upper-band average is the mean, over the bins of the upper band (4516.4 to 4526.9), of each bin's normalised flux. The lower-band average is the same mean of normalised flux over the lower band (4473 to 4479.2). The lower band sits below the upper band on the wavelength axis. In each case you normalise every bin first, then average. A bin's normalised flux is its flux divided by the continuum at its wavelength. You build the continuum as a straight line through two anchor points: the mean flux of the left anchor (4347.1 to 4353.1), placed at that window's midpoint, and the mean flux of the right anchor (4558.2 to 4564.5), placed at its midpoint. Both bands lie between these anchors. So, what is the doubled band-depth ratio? 1.66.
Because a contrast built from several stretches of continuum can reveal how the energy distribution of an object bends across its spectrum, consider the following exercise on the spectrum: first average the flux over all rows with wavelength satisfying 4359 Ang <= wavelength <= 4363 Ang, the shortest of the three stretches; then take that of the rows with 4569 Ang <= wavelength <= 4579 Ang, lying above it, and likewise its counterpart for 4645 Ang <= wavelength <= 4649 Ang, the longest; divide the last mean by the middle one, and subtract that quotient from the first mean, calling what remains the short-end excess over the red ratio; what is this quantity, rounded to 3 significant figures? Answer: 18.4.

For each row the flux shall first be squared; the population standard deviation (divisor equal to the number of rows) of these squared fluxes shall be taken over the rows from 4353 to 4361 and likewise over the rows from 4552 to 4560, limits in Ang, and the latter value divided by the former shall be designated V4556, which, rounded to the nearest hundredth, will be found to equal 0.32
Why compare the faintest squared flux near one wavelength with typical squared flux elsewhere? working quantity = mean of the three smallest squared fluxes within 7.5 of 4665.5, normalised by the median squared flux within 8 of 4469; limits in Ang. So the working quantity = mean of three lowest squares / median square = 0.8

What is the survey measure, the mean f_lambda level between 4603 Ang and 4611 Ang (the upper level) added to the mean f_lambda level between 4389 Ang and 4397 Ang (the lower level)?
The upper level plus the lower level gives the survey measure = 34.8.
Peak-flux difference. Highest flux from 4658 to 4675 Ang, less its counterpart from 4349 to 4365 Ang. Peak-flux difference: -1.4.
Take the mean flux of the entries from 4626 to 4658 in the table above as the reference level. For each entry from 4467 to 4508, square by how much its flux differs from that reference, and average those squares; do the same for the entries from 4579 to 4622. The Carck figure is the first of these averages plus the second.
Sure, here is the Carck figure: 7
